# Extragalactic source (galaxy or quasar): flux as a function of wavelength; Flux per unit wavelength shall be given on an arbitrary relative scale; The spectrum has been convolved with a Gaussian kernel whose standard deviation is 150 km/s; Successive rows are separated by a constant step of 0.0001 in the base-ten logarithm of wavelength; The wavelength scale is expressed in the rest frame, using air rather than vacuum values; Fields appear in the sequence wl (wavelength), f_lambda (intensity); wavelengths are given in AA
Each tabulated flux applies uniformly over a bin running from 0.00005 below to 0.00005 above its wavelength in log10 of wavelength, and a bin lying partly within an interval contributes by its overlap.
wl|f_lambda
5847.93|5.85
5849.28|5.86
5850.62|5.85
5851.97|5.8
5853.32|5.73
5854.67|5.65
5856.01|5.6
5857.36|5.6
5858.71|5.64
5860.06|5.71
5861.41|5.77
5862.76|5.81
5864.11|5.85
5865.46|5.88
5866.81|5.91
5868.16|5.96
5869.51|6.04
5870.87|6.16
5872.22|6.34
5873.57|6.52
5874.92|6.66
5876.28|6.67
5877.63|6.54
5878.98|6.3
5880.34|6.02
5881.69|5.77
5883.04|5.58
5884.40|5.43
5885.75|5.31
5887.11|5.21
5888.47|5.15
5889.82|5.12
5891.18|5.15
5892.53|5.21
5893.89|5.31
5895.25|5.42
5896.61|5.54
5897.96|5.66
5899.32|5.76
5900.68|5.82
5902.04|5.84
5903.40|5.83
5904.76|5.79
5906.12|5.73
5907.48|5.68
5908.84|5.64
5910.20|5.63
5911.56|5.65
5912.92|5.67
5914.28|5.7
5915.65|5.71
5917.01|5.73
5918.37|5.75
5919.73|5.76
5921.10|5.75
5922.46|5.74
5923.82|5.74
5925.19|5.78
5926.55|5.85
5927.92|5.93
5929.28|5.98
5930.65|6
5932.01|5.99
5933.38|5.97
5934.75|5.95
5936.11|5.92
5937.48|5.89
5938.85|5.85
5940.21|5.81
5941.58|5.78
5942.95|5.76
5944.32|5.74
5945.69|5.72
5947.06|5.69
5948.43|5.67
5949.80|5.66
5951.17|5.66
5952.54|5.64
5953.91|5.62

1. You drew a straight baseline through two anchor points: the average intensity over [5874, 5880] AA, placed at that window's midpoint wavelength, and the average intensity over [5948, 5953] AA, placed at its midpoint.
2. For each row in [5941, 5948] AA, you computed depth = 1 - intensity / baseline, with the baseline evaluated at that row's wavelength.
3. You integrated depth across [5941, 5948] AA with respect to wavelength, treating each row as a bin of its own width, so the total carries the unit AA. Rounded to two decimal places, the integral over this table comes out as -0.01 AA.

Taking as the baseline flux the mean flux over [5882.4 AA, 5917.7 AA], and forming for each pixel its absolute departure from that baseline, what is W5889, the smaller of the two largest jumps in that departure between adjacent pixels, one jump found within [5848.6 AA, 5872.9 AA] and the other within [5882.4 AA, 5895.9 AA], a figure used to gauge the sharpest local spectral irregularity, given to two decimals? 0.12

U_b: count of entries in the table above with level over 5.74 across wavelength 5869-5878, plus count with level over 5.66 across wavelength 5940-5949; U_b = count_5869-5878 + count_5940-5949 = 14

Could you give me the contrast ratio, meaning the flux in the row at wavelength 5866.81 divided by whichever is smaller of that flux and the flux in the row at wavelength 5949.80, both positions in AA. 1.04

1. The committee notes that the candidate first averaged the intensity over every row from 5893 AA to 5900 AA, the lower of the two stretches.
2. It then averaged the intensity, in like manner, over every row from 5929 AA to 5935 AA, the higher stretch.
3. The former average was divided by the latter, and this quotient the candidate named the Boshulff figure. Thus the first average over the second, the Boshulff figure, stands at 0.93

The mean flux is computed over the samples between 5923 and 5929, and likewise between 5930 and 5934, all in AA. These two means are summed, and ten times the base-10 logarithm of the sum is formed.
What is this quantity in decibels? 10.7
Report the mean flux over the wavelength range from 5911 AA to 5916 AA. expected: 5.68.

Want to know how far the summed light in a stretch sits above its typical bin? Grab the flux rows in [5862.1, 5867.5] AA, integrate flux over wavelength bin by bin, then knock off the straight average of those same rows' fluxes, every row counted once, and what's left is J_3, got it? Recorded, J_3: 25.8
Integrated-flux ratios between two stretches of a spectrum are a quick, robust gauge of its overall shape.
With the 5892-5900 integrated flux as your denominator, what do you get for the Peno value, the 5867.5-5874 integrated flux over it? 0.9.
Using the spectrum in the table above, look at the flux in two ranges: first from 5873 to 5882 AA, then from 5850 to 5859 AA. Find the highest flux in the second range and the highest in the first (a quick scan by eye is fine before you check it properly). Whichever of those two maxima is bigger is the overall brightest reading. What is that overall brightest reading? 6.67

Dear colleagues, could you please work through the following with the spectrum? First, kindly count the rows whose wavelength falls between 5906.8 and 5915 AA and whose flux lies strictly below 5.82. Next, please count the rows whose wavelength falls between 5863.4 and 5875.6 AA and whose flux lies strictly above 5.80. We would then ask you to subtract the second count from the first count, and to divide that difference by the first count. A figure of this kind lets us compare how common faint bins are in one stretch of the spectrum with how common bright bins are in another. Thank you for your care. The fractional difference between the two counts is -0.5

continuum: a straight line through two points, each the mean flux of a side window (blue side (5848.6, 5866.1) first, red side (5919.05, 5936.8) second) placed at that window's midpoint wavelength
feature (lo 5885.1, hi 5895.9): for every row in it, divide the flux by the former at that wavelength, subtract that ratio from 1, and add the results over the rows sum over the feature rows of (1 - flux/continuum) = 0.79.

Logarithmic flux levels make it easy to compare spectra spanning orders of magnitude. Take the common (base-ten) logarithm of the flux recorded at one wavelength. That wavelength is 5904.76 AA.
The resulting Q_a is 0.763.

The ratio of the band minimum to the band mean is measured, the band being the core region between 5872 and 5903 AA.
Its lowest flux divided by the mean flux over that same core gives 0.89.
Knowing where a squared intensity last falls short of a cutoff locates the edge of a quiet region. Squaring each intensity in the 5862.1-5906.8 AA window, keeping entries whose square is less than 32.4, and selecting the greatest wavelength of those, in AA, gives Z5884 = 5897.96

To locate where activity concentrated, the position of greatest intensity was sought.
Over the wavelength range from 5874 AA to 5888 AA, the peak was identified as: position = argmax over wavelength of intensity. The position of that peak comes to 5876.28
